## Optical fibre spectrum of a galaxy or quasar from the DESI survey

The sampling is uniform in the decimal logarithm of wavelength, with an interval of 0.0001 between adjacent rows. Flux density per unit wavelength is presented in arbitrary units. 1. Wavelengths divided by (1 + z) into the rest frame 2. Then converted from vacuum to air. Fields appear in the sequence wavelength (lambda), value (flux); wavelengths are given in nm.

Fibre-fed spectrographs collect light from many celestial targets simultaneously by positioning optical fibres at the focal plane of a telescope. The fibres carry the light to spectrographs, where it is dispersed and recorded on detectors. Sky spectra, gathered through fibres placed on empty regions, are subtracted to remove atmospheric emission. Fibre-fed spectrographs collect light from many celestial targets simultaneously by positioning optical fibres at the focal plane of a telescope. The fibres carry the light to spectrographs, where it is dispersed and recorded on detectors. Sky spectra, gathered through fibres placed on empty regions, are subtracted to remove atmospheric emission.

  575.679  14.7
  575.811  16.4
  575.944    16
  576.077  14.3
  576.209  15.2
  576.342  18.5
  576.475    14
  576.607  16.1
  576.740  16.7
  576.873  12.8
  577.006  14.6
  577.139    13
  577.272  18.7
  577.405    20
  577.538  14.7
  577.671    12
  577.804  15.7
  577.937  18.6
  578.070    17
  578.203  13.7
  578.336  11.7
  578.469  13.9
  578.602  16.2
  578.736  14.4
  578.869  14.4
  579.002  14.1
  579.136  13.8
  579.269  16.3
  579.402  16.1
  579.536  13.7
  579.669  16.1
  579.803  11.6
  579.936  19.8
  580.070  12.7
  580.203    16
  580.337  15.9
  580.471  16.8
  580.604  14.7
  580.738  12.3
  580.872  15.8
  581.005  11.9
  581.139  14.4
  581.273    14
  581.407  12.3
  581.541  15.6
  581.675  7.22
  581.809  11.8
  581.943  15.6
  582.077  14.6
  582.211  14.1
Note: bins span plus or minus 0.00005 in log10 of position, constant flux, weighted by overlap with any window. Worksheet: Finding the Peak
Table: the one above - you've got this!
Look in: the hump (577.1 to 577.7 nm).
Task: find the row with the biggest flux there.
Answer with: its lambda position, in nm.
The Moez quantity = 577.405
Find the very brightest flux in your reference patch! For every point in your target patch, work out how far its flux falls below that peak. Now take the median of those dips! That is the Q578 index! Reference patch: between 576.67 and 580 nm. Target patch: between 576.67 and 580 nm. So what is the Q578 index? 5.40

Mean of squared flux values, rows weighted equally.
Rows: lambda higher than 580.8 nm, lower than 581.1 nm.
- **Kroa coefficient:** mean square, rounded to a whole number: 196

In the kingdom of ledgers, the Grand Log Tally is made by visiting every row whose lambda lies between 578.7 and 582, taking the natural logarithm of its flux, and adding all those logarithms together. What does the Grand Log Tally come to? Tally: 66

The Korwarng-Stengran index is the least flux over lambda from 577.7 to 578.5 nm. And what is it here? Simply 11.7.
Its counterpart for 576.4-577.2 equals 12.8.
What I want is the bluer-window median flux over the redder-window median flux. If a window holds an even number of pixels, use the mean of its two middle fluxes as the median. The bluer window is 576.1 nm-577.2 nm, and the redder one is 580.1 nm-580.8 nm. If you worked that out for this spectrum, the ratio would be 0.94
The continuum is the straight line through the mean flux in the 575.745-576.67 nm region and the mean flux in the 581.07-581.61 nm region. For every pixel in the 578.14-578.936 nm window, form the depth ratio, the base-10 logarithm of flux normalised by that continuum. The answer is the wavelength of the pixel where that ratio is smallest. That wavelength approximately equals 578.336 nm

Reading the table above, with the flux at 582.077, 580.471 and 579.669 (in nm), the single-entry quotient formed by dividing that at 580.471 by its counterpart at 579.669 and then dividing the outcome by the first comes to 0.071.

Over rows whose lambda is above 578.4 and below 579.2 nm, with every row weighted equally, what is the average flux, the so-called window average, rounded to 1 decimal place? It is 14.5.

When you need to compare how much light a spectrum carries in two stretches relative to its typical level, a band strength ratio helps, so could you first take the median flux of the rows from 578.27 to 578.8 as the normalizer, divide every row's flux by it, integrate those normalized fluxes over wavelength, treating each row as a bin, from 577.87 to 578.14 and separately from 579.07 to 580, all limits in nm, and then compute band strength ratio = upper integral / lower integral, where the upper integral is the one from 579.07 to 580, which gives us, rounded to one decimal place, 3.0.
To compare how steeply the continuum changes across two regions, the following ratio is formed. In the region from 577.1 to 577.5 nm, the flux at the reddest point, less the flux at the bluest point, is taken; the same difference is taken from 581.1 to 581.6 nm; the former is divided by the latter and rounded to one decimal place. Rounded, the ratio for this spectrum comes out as 5.8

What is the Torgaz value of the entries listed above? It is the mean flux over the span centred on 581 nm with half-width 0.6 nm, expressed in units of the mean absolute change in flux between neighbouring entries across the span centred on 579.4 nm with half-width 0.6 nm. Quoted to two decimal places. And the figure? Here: 5.46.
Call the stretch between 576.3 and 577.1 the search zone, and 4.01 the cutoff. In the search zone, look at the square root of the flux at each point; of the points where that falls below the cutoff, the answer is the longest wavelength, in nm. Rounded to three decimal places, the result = 577.006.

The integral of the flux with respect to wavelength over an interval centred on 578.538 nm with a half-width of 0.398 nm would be 11.2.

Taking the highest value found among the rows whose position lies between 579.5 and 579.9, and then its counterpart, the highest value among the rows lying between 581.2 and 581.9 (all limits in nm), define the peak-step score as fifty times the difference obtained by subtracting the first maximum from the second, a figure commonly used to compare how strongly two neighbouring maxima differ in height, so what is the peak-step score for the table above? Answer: -25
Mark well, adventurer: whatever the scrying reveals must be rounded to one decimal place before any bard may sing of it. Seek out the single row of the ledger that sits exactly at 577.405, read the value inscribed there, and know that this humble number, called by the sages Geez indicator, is 20.0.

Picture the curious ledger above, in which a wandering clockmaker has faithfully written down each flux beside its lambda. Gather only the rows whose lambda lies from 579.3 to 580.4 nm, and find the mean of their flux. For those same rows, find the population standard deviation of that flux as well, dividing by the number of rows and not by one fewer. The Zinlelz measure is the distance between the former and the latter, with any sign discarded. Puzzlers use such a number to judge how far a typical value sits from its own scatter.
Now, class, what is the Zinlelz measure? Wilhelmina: 12.9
